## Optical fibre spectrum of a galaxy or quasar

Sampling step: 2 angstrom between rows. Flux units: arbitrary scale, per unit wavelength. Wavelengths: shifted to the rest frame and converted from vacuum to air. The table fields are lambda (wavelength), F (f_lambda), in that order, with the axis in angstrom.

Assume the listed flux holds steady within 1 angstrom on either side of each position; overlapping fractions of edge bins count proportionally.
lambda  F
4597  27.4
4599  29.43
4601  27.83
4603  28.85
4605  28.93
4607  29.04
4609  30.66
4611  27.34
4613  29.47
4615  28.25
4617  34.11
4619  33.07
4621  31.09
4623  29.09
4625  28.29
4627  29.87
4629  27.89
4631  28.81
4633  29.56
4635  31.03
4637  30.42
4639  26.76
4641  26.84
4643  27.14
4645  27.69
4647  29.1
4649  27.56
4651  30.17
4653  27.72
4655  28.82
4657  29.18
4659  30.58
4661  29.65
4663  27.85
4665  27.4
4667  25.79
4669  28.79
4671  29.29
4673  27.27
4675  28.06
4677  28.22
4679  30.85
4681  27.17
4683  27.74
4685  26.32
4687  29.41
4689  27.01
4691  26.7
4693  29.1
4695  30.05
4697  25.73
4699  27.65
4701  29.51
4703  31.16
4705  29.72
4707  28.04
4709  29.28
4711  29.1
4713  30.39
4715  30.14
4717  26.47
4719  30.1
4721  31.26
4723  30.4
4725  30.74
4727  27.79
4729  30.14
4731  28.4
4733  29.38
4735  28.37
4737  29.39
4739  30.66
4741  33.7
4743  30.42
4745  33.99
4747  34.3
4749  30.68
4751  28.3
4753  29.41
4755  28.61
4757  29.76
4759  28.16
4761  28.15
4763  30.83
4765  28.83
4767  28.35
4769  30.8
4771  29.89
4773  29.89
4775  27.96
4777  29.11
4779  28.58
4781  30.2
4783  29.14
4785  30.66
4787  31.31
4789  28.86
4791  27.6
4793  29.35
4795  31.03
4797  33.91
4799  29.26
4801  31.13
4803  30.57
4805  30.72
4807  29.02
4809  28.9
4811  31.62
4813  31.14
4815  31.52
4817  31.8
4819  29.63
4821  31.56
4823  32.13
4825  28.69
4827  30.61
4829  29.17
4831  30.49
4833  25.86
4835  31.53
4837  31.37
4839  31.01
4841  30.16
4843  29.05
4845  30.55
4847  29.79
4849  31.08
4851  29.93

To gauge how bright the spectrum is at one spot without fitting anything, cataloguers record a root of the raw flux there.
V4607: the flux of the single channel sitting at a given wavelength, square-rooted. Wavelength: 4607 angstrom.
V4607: 5.39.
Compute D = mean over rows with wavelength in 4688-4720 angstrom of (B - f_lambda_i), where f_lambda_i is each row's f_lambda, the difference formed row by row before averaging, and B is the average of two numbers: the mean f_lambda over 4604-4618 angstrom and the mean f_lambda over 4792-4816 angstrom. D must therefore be 1.4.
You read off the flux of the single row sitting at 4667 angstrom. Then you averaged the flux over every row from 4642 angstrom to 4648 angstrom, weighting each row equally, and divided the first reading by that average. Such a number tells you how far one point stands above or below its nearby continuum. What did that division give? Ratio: 0.92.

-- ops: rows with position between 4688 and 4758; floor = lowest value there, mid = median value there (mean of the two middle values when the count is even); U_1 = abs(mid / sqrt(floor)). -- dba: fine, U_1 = 5.82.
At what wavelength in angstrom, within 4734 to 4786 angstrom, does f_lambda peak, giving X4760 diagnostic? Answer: 4747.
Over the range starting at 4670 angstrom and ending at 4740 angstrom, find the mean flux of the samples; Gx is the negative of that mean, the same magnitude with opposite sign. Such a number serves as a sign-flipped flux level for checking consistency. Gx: -28.9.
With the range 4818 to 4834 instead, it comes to -29.8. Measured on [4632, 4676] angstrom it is -28.5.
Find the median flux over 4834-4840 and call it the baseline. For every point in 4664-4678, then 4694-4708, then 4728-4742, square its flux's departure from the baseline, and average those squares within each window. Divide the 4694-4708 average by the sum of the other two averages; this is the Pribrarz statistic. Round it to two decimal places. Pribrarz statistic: 0.50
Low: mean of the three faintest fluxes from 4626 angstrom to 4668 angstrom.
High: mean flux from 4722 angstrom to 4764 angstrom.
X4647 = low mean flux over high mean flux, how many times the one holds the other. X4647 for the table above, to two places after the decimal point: 0.88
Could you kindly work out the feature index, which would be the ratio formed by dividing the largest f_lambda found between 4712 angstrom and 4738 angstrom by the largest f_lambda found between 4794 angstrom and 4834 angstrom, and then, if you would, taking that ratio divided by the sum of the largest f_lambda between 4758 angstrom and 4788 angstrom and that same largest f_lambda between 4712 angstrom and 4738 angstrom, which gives 0.0147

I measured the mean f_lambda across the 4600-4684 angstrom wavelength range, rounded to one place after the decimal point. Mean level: 28.9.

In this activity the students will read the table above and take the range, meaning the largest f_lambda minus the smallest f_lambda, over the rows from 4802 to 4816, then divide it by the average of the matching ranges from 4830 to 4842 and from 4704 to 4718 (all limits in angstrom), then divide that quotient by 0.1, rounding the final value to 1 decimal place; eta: 5.7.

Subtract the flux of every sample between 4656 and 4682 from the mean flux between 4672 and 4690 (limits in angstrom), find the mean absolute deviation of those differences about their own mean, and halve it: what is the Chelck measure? 0.58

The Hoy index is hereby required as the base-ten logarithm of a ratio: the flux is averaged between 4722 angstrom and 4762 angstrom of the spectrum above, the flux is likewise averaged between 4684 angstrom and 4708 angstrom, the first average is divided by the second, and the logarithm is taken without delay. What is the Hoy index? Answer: 0.025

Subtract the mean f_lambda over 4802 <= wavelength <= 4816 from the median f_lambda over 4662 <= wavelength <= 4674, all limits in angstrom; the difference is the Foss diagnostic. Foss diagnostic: -2.9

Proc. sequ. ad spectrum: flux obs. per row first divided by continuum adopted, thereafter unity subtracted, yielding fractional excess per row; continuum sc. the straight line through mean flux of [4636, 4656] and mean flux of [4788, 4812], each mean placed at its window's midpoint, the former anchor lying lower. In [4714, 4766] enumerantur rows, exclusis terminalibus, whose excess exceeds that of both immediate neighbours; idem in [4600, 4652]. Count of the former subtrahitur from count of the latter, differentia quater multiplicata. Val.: -12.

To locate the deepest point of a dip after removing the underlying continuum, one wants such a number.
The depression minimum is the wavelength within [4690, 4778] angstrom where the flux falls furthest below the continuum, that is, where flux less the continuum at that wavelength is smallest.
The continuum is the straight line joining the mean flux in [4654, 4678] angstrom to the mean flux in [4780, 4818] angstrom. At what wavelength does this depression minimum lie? 4697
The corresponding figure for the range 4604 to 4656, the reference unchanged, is 4639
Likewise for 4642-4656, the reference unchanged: 4643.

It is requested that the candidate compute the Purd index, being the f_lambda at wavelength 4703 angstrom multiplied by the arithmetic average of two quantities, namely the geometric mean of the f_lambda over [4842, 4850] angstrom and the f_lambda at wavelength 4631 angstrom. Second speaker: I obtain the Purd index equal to 918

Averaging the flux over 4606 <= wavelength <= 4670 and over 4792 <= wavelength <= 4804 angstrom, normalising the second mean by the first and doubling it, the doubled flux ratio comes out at 2.13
